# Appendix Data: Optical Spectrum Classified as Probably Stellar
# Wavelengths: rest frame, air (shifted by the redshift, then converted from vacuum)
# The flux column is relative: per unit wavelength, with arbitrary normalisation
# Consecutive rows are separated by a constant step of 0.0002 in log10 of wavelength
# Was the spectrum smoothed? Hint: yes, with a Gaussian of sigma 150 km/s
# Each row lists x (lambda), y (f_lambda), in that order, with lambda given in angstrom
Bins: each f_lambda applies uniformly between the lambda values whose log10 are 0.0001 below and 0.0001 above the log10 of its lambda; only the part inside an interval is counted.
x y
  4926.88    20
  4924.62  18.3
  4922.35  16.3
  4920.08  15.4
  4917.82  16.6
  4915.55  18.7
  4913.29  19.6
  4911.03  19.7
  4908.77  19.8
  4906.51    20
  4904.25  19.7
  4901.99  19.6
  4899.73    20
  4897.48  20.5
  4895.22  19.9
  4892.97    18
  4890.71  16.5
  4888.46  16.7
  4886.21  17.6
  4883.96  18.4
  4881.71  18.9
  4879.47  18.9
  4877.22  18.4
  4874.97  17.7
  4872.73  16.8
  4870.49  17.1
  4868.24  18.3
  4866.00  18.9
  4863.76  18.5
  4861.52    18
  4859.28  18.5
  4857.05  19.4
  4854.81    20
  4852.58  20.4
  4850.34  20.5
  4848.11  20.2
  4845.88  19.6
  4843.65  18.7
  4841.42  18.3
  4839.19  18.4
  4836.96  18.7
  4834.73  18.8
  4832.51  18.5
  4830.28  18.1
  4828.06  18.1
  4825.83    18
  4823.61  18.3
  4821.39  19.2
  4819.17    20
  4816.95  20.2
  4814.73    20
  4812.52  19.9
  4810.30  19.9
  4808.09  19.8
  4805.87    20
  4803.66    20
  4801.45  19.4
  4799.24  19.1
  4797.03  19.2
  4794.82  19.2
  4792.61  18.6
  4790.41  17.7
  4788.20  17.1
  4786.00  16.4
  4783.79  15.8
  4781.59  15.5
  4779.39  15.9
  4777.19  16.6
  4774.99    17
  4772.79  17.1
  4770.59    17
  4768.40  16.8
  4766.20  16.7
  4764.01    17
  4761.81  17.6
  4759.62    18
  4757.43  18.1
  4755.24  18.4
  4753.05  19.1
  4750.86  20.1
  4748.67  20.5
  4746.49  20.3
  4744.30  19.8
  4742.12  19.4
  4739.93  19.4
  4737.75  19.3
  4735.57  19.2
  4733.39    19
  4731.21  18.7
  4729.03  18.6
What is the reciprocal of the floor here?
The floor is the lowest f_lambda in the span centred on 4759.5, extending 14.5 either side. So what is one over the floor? 0.0599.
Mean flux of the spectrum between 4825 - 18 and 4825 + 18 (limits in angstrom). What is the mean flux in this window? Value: 19.0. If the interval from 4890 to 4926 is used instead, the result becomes 18.7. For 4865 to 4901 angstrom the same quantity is 18.3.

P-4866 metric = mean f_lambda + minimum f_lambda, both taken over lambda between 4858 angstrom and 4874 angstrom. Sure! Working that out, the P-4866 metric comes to 34.8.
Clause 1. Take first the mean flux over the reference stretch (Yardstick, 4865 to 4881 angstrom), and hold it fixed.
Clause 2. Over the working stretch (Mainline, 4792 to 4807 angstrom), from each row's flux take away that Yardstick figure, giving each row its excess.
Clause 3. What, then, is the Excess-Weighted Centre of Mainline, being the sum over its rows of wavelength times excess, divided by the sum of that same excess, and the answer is 4800.7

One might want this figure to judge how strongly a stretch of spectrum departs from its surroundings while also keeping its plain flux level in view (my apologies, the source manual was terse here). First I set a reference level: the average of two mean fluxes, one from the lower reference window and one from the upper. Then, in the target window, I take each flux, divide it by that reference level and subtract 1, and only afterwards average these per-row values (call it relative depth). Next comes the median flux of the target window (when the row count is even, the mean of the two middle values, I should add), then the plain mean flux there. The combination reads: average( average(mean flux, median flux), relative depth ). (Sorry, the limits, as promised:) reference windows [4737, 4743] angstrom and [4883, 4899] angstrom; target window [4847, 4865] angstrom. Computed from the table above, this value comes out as 9.80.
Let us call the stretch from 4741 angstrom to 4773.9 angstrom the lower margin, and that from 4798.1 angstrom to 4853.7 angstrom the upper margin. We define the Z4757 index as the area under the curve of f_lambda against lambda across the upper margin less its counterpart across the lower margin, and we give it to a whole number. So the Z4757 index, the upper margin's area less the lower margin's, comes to 467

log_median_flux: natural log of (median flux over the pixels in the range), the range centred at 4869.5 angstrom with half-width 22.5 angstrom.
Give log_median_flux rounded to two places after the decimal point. 2.92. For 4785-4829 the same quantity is 2.95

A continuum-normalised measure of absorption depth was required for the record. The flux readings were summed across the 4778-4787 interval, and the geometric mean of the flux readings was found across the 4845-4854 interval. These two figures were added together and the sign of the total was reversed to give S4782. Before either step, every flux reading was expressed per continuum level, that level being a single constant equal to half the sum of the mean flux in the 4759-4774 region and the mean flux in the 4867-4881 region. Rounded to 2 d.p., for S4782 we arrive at -4.78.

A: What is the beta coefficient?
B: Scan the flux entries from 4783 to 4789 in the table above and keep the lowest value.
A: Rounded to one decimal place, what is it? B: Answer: 15.8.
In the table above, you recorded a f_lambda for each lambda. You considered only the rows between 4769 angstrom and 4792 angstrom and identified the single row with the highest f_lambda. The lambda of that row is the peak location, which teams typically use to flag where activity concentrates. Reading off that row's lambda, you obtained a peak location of 4790.41 angstrom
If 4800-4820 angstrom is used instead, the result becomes 4816.95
